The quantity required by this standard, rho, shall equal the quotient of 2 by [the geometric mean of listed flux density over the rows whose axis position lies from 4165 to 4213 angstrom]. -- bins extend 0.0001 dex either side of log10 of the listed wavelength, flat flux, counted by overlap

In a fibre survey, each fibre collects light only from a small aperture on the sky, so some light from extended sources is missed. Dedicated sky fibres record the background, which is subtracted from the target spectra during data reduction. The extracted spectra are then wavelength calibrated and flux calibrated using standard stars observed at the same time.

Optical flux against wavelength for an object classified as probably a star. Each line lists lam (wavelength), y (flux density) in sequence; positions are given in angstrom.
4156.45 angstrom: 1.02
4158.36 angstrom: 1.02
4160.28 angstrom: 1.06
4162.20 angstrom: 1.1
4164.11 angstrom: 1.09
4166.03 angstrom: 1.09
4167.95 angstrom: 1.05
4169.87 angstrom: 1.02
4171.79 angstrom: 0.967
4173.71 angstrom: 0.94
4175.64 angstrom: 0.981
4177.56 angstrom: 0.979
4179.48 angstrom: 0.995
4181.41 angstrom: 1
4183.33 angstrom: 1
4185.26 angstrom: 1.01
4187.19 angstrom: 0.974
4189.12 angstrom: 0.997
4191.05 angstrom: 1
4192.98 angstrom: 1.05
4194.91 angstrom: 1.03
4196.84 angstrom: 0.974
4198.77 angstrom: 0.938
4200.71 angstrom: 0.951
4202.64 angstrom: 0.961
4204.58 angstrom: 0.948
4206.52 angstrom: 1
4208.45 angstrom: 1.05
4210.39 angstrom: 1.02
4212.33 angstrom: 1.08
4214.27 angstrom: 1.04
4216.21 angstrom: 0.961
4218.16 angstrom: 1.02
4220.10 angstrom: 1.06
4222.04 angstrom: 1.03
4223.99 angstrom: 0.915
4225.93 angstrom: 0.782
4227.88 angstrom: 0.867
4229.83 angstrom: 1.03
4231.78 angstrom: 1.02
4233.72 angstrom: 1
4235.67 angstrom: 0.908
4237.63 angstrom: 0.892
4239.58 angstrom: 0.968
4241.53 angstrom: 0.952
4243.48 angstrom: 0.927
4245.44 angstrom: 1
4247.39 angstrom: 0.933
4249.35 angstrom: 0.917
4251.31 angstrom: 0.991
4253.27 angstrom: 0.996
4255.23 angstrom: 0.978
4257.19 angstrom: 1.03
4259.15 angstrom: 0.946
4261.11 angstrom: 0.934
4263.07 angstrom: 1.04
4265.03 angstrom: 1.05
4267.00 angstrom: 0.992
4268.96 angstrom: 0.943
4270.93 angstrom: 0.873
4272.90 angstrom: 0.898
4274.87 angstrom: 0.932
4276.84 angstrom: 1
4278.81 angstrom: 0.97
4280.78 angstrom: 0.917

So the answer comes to 2.00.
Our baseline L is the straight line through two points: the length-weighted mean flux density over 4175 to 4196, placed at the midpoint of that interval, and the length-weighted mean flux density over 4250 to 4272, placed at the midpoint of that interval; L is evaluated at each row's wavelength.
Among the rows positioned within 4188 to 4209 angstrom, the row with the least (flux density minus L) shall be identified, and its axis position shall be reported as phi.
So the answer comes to 4198.77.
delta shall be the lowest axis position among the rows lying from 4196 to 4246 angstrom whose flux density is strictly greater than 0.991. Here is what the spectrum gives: 4206.52 angstrom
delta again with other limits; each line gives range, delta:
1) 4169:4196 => 4169.87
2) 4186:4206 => 4189.12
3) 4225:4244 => 4229.83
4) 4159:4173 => 4160.28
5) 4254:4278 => 4257.19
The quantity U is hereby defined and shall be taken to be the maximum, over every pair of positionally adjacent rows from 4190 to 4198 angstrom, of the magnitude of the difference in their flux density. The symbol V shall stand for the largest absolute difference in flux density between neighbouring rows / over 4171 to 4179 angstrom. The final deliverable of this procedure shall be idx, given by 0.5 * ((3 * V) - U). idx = 0.03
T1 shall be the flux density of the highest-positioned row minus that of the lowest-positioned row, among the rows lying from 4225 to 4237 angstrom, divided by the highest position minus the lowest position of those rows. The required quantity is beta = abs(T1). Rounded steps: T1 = 0.013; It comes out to 0.013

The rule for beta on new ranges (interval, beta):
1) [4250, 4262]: 0.006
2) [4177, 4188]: 0.001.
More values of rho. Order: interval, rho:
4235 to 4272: 2.08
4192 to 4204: 2.03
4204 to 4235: 2.03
